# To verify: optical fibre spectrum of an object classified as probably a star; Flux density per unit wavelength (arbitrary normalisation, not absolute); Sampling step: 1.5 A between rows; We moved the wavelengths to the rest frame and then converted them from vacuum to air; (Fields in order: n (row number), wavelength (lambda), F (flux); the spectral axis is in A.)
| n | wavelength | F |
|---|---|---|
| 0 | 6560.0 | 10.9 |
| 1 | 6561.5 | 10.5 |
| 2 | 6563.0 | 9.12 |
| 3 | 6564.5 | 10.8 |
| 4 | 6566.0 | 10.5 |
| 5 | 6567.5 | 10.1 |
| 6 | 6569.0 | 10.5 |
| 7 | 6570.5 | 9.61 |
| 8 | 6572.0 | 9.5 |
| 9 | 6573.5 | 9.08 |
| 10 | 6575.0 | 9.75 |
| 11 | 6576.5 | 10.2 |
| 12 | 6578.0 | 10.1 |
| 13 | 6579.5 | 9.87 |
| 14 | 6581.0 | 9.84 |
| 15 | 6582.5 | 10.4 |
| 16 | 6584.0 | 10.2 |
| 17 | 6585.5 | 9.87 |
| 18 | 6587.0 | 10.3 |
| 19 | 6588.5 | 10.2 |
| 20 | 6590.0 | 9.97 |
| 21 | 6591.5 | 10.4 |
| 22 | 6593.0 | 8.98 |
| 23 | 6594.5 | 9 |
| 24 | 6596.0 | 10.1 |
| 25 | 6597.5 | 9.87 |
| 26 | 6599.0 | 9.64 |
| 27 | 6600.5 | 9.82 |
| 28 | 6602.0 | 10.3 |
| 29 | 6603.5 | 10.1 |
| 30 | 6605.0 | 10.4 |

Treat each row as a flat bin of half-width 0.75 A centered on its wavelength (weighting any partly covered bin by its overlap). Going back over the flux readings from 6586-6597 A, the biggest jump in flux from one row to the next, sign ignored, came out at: 1.4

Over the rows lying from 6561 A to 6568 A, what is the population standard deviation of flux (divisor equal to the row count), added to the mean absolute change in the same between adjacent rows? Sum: 1.5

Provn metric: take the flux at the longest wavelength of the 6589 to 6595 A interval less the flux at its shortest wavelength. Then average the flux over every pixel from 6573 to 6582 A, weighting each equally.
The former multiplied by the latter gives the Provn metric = -10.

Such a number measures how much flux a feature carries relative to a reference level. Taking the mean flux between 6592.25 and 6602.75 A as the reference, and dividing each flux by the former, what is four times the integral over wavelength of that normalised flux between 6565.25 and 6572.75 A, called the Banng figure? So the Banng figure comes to 31.1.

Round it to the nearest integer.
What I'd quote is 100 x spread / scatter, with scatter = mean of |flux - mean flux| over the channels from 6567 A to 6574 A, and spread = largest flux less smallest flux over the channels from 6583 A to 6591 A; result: 99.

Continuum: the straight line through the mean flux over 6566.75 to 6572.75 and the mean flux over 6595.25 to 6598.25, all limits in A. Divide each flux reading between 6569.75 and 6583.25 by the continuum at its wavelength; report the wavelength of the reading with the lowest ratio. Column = 6573.5 A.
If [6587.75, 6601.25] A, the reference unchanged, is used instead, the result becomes 6593.0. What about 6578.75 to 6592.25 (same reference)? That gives 6581.0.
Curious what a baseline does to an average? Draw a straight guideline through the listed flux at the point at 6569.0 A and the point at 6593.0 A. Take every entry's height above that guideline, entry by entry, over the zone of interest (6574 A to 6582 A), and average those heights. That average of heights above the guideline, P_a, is 0.0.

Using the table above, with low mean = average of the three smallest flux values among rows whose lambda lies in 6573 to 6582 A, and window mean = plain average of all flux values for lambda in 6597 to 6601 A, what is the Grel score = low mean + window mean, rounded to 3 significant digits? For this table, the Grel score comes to 19.3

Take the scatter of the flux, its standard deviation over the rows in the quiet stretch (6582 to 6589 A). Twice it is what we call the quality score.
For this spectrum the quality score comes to 0.4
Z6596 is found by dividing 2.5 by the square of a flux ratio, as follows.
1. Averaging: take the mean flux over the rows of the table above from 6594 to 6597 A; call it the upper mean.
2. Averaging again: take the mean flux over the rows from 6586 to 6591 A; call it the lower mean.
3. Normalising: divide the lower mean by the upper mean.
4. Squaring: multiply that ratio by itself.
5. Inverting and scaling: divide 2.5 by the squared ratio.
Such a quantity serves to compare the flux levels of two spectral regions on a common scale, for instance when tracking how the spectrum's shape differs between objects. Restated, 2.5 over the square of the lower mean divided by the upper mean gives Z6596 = 2.2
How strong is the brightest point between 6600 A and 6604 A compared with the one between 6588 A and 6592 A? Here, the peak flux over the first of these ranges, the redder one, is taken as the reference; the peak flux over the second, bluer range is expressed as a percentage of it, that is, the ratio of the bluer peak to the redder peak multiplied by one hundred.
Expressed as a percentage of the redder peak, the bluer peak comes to 101.0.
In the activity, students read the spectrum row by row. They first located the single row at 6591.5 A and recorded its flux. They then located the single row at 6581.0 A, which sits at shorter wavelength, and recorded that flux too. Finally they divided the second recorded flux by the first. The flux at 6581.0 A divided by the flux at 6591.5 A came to 0.95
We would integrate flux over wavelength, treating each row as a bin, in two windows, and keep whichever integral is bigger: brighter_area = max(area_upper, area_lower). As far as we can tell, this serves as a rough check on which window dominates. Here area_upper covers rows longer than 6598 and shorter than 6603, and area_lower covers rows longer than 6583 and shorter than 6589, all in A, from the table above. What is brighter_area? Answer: 61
